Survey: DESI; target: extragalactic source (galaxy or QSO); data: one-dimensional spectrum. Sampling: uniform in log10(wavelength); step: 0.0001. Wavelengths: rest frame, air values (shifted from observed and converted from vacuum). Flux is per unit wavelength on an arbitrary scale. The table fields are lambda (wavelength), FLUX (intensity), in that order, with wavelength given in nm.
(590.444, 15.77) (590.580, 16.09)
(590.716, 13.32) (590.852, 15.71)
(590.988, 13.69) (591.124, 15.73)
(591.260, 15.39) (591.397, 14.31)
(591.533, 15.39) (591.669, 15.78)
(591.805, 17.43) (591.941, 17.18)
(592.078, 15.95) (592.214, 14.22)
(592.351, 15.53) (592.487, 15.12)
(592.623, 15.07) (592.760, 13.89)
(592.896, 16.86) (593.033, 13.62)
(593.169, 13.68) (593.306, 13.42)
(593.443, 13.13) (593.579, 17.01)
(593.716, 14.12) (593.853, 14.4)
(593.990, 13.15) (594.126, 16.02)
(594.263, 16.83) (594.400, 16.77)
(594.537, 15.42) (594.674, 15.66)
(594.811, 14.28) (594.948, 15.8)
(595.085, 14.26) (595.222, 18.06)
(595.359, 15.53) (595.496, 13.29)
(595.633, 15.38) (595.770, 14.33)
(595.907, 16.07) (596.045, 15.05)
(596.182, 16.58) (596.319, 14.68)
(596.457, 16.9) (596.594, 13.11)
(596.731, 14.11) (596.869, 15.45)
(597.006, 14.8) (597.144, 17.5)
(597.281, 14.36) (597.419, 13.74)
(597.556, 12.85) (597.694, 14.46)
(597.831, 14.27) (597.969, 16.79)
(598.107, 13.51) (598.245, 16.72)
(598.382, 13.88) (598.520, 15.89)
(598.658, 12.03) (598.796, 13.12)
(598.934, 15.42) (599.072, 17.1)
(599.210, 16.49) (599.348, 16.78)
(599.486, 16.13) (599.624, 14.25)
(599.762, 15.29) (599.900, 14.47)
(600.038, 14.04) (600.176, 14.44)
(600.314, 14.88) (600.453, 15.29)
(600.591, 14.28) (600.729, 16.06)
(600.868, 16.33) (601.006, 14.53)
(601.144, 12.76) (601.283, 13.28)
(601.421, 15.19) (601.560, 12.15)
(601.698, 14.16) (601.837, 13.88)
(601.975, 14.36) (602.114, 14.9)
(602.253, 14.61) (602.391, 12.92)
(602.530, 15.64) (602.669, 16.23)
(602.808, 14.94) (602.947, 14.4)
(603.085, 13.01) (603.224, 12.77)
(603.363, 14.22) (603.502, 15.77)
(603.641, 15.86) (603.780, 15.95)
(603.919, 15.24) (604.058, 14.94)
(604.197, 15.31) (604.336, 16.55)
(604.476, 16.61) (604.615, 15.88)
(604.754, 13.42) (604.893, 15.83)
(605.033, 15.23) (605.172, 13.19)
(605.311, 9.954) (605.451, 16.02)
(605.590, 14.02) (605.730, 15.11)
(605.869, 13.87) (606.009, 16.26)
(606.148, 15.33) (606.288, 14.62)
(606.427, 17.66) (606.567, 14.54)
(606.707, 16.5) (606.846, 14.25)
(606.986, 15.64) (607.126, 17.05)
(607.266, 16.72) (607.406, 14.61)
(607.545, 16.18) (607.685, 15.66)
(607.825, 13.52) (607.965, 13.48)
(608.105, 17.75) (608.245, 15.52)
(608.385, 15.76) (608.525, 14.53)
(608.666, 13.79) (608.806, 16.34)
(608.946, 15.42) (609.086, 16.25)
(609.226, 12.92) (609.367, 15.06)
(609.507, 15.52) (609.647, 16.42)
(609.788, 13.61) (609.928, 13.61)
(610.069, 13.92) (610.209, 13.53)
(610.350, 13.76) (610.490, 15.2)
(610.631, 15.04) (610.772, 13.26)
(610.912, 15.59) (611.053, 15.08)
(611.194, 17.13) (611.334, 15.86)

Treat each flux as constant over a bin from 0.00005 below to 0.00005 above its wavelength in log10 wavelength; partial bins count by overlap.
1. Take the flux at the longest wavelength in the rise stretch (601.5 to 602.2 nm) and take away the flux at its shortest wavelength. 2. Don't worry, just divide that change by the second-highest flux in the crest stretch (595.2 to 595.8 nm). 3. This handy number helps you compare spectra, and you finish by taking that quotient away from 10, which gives 9.8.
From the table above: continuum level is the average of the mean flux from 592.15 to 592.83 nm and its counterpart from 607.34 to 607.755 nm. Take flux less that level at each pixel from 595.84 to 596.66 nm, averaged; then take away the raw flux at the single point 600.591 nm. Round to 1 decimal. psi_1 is -14.0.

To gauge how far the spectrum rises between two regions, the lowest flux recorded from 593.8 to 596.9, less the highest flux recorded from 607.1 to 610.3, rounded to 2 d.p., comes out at -4.64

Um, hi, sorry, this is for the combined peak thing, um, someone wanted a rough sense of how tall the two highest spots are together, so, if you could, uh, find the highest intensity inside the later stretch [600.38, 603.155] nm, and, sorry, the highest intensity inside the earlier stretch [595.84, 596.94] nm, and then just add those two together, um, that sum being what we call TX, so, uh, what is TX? 33.2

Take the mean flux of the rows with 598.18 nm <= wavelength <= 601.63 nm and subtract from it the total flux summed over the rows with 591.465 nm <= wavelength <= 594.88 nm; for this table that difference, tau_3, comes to -365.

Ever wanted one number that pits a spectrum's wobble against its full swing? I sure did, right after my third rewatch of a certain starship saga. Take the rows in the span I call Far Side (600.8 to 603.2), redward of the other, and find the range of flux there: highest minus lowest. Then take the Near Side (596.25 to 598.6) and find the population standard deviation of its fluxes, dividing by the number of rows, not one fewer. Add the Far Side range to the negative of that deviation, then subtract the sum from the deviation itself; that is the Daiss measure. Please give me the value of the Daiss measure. -1.43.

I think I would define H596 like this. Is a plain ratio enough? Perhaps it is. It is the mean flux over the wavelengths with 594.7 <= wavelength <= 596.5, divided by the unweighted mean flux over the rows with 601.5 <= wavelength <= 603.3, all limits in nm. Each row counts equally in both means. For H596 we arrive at 1.09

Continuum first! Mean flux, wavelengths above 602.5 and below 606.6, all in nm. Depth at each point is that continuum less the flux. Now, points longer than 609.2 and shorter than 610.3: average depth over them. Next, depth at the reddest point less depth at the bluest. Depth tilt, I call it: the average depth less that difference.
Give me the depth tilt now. 1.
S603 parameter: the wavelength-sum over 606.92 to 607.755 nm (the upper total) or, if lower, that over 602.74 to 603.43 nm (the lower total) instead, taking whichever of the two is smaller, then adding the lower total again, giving 139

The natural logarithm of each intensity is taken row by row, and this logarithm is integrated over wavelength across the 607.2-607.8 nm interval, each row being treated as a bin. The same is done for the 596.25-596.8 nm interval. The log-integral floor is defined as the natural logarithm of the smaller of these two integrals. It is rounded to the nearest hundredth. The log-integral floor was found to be 0.39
